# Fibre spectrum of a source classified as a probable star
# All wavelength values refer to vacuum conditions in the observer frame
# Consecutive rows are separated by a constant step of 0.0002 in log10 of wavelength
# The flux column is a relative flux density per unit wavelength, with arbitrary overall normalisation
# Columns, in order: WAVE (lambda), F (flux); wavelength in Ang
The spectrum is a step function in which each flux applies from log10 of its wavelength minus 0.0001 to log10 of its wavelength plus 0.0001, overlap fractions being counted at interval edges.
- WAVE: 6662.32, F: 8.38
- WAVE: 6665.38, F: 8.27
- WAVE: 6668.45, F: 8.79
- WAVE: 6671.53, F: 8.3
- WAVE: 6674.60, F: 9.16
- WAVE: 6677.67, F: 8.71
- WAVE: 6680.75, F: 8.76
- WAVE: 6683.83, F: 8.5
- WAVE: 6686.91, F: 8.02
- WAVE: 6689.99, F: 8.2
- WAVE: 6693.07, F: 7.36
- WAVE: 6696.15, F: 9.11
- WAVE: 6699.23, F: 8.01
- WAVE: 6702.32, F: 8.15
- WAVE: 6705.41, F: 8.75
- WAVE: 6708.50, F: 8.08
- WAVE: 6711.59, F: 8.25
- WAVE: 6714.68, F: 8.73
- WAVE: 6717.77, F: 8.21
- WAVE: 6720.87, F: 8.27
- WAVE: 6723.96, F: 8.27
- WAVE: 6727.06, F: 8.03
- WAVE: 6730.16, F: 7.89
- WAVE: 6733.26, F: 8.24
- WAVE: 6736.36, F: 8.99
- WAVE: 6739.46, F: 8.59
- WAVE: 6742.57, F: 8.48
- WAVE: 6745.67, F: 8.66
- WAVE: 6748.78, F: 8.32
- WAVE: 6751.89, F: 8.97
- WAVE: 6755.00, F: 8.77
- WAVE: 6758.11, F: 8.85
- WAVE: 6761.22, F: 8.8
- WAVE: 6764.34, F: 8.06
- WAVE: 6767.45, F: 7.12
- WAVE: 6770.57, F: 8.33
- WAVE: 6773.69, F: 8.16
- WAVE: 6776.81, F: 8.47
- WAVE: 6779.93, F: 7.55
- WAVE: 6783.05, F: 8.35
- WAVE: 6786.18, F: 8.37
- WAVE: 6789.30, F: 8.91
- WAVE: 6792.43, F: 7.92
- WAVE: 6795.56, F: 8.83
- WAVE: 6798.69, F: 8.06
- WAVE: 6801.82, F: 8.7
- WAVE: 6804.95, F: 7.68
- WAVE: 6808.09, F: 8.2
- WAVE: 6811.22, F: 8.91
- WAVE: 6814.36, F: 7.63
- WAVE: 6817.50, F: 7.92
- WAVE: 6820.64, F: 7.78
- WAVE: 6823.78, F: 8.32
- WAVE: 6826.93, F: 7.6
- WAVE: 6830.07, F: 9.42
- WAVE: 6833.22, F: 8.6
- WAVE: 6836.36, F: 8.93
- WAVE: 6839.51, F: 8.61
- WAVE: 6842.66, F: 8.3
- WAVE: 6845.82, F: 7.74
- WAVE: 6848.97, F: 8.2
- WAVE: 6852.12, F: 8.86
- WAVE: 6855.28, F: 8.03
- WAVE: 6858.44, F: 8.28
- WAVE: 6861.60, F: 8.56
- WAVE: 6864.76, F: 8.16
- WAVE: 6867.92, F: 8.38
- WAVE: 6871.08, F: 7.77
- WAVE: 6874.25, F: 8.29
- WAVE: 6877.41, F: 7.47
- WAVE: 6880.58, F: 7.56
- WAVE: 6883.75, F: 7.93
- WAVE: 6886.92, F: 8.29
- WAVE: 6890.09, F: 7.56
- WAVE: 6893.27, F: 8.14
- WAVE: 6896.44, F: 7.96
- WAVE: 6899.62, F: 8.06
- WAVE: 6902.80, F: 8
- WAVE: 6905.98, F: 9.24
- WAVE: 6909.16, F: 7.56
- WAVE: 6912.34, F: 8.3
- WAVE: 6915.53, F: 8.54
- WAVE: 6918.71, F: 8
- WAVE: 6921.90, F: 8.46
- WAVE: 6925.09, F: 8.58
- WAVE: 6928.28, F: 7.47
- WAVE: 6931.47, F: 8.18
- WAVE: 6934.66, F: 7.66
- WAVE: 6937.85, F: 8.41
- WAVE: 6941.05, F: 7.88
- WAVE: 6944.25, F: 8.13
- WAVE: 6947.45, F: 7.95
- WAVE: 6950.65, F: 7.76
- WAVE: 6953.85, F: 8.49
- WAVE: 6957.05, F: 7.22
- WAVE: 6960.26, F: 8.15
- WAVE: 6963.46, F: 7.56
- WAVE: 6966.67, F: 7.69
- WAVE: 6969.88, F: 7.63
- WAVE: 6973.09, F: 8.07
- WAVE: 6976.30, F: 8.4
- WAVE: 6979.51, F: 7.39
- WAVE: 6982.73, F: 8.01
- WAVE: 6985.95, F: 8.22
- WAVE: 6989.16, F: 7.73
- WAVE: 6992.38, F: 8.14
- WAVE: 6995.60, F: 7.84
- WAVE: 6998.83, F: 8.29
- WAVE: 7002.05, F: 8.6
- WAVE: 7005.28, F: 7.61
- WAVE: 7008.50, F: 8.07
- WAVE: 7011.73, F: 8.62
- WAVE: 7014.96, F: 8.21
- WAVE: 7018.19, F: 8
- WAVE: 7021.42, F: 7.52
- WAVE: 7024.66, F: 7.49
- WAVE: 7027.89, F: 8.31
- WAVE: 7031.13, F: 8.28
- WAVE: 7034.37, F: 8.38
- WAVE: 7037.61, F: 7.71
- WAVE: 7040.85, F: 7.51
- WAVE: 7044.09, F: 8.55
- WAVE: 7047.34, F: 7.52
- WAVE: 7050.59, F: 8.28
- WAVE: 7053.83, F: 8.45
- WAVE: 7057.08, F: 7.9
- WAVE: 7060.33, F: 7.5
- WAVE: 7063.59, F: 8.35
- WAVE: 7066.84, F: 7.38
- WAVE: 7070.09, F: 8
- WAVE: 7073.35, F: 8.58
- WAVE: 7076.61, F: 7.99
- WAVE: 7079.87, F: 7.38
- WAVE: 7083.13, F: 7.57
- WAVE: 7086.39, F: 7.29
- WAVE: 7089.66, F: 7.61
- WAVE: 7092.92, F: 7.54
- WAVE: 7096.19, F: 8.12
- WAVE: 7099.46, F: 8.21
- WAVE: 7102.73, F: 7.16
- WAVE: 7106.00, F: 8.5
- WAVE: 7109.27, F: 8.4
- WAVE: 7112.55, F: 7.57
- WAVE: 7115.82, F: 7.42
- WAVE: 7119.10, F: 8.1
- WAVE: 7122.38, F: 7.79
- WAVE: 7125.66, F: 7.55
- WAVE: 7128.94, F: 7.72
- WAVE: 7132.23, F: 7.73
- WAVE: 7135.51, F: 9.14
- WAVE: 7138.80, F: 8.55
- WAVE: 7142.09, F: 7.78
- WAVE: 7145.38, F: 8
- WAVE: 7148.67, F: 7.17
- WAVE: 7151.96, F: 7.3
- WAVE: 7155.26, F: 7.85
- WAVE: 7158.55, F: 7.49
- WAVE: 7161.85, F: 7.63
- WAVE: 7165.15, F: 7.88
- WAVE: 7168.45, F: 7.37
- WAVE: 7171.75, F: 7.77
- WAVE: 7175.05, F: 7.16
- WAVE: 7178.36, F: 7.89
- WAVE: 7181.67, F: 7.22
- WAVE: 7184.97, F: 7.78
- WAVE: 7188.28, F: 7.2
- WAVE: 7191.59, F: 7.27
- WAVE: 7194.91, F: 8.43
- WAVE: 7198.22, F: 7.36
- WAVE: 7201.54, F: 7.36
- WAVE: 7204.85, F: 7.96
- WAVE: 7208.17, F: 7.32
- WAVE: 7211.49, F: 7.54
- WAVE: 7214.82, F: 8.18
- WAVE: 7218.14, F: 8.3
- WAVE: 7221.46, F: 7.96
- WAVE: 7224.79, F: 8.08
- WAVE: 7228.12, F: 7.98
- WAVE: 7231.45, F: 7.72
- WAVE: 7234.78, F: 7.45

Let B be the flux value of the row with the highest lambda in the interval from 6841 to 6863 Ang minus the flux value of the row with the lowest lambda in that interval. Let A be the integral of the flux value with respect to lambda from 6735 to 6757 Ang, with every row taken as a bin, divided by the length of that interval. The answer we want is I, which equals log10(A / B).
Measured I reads 1.52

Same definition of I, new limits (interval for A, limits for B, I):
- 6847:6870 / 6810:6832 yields 1.21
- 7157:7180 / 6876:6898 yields 1.19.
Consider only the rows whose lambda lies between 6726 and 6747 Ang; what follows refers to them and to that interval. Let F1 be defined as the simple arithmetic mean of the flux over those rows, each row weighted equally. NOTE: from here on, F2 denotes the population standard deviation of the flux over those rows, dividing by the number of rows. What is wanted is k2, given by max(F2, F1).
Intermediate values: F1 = 8.41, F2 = 0.35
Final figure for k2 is 8.41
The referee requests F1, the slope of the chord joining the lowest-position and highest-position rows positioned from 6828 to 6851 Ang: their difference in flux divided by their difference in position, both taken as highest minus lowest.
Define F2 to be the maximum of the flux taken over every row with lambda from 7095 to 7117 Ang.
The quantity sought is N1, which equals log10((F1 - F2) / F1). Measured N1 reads 2.1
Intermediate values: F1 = -0.065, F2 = 8.5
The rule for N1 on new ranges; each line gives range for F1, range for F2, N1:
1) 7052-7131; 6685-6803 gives 3.0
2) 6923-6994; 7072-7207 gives 3.1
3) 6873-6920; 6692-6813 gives 3.1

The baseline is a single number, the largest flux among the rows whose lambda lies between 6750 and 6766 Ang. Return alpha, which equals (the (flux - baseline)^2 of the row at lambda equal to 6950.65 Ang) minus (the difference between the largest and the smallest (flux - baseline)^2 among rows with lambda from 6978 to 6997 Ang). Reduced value -0.5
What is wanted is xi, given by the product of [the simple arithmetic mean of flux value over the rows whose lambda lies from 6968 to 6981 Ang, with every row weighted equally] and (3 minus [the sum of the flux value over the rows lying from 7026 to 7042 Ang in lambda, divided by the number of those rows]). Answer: -39.7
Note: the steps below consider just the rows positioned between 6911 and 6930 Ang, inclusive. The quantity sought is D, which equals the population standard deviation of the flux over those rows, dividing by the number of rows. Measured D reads 0.39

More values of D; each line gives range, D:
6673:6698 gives 0.56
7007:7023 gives 0.35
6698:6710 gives 0.29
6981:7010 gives 0.29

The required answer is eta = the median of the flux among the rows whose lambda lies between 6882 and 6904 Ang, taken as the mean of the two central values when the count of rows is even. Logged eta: 8.00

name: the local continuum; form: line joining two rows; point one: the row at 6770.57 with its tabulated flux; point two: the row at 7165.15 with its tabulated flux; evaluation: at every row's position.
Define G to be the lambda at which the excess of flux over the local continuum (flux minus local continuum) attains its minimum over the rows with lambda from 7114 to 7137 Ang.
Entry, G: 7115.82 Ang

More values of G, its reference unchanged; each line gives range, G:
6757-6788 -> 6767.45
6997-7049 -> 7024.66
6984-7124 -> 7102.73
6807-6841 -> 6826.93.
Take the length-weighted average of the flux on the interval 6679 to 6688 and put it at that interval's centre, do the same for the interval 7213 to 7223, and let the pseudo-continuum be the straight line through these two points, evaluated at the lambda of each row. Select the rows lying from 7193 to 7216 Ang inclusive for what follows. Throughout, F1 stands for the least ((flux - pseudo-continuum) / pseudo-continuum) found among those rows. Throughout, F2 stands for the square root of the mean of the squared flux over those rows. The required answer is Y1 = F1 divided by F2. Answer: -0.013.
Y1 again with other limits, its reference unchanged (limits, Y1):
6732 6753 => -0.002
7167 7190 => -0.016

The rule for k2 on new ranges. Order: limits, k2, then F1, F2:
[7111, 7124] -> 7.72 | 7.72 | 0.26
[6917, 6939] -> 8.11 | 8.11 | 0.39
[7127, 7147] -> 8.15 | 8.15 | 0.53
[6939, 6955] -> 8.04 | 8.04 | 0.25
